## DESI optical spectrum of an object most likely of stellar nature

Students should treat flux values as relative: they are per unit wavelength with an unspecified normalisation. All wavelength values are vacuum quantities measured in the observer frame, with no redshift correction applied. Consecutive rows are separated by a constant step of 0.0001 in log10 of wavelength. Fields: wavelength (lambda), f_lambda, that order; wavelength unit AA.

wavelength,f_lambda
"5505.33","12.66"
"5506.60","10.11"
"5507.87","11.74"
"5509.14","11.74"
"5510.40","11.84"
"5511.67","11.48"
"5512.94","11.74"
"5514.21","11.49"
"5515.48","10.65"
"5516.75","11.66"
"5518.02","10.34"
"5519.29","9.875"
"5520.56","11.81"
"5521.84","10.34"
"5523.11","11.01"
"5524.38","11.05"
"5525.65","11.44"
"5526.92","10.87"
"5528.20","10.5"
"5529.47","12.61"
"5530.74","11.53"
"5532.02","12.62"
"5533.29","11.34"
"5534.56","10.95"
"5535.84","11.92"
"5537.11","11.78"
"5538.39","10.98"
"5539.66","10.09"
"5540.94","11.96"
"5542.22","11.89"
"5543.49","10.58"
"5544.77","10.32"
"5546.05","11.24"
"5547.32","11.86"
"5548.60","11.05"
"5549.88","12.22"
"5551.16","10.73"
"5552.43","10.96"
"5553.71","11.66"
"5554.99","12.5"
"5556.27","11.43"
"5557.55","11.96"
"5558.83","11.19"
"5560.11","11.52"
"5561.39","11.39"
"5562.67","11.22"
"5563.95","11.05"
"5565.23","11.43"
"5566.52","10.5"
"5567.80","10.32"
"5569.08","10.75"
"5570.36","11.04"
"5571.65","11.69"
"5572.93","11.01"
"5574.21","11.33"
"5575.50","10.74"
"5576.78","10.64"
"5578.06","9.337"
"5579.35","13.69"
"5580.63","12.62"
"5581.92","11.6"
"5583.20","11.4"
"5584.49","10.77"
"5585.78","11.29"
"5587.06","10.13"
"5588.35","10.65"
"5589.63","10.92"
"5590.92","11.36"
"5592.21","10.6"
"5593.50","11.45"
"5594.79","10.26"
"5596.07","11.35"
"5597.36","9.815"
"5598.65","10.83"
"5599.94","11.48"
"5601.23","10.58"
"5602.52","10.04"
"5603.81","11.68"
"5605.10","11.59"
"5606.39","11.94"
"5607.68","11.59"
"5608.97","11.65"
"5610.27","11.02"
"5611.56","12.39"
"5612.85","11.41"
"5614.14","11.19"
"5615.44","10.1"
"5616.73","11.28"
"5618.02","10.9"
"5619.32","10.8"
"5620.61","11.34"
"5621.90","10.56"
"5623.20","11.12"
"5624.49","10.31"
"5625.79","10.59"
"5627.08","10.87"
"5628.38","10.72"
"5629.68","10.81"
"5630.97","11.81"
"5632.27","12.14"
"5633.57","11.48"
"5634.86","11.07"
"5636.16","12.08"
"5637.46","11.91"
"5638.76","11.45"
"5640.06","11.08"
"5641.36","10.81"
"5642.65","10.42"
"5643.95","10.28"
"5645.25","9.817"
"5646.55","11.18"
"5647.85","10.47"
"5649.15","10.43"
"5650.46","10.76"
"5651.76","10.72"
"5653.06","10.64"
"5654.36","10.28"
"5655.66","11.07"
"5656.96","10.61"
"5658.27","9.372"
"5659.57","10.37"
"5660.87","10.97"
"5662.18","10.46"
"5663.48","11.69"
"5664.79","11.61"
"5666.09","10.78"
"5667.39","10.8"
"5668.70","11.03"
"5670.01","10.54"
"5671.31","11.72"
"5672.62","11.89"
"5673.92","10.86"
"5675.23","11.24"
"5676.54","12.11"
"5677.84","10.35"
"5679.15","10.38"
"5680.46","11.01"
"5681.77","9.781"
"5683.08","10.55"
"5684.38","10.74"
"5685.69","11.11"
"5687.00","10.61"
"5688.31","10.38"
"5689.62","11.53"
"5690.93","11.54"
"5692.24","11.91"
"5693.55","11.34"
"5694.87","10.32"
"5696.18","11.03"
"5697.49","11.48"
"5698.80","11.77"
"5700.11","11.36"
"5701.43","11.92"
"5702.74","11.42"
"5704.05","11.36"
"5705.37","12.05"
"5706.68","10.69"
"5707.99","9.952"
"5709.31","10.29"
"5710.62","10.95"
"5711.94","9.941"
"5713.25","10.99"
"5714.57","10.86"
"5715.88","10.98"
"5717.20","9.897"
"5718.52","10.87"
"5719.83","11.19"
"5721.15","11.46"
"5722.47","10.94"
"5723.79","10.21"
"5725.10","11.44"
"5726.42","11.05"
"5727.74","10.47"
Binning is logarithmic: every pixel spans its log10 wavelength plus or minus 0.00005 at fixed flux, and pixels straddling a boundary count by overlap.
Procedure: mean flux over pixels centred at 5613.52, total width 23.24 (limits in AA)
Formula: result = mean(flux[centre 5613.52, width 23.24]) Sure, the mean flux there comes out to 11.16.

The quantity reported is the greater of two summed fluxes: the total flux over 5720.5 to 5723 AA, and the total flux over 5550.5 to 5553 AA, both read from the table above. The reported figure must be 22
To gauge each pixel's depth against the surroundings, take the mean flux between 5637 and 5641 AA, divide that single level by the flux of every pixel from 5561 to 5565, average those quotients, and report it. 1.02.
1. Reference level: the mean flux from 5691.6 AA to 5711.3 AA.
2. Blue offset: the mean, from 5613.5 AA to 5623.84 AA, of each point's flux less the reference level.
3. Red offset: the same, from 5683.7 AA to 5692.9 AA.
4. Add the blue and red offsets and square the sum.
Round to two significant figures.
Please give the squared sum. 0.12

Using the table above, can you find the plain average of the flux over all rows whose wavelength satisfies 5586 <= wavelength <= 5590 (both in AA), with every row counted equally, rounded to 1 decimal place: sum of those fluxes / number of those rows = 10.6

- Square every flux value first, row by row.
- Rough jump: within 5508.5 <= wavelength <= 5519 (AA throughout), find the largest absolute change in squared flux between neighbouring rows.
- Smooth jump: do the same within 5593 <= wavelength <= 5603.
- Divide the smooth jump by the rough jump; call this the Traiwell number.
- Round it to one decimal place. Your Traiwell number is 1.1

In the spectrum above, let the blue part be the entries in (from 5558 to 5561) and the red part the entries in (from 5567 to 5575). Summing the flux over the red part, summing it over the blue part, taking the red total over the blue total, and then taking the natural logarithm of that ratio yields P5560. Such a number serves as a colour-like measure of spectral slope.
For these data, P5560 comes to 1.1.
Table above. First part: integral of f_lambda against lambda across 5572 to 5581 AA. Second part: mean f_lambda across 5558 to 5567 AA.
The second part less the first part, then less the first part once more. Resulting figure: -193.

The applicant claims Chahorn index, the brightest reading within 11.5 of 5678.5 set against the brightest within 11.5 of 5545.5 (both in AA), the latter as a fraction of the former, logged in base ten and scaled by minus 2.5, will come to -0.034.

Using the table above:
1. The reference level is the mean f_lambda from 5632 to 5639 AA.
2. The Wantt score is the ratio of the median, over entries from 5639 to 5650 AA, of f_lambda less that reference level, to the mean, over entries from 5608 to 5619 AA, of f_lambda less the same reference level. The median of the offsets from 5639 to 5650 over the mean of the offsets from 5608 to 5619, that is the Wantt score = 2.8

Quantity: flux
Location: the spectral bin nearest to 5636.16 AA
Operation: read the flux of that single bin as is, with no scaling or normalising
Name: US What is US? 12.08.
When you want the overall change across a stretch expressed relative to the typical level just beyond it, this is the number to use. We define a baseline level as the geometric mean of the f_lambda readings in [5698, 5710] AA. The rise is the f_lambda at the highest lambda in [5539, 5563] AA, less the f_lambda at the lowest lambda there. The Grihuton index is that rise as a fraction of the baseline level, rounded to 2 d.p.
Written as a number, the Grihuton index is 0.10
